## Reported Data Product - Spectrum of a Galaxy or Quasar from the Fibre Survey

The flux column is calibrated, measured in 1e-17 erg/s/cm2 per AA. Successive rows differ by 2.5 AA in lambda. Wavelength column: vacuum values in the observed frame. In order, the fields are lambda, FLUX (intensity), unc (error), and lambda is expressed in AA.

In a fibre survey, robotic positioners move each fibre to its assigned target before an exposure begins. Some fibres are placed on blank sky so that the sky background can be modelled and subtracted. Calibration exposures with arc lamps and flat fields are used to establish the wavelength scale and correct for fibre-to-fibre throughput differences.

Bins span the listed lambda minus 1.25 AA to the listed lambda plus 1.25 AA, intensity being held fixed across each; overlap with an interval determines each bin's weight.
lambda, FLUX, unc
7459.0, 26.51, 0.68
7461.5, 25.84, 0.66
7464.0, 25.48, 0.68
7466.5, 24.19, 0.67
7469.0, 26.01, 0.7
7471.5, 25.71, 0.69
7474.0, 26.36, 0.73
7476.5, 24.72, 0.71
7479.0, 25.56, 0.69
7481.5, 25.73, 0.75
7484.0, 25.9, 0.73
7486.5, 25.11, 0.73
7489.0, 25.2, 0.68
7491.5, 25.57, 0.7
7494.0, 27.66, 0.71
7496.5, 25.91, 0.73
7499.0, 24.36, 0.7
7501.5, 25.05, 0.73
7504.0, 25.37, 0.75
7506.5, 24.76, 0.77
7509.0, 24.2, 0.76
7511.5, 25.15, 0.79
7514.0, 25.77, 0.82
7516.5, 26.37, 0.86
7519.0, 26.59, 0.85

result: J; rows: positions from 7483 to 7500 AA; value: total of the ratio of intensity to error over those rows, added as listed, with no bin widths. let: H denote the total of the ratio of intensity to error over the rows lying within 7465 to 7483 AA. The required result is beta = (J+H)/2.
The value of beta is 253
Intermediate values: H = 253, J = 253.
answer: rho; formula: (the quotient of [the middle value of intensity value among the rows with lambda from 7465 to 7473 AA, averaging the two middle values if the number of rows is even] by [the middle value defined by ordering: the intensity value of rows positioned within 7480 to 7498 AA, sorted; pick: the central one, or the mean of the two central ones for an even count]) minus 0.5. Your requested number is 0.50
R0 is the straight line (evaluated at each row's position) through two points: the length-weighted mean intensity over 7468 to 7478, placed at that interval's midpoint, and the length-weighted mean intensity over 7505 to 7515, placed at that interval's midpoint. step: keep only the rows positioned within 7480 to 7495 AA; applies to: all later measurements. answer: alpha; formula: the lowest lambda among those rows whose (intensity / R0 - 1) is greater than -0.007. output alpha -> 7481.5 AA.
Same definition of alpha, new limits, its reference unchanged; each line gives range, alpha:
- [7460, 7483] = 7461.5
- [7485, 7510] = 7489.0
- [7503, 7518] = 7504.0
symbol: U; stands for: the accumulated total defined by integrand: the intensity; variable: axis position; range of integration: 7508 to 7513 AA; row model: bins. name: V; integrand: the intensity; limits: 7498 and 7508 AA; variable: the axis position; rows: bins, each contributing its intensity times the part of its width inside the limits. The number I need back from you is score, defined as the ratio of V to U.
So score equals 2.0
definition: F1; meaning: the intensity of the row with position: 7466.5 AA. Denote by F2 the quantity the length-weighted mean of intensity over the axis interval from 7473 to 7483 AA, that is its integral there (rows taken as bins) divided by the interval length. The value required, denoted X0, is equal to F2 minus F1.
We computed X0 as 1.4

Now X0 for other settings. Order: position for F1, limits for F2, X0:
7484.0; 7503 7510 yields -1.1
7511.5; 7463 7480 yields 0.3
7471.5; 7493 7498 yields 0.9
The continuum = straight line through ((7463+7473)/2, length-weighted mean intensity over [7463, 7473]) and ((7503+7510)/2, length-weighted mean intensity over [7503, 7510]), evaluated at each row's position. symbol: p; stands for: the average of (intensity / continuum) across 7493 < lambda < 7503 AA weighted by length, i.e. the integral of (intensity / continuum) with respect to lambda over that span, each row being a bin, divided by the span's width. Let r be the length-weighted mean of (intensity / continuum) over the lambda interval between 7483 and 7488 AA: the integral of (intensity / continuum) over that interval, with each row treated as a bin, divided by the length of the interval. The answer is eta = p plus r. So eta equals 2.05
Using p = 1.03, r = 1.01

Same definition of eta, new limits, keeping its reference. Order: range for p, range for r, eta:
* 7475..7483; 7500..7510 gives 2.01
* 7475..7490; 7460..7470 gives 2.01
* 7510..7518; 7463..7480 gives 2.05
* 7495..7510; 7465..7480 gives 2.01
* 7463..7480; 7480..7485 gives 2.03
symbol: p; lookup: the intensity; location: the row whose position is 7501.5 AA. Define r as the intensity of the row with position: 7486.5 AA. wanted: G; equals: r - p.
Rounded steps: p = 25.05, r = 25.11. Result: 0.1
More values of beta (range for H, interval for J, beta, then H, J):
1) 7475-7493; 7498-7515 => 240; 250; 230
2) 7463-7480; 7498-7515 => 243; 256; 230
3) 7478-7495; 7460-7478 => 256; 254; 258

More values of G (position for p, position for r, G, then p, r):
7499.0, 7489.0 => 0.8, 24.36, 25.2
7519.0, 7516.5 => -0.2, 26.59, 26.37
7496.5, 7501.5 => -0.9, 25.91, 25.05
